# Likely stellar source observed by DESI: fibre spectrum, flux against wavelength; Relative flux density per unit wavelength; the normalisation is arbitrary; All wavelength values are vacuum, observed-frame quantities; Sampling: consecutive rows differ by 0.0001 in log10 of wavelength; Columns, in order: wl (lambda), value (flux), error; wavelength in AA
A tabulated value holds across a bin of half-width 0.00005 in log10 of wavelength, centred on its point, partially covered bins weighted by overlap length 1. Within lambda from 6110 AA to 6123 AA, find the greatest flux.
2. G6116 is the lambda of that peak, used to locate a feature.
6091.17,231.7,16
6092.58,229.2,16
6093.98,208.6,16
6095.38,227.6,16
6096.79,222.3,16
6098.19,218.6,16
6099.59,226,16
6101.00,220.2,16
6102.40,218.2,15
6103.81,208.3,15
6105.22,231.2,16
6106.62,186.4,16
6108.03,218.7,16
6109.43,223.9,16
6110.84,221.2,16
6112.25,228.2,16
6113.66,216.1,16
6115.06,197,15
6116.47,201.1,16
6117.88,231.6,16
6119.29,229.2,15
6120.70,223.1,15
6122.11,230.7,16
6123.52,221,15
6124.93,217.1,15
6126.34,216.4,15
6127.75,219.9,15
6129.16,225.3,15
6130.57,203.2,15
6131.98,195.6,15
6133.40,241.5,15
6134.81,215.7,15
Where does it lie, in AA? 6117.88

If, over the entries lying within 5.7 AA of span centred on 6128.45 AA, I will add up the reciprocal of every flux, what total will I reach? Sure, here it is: 0.0185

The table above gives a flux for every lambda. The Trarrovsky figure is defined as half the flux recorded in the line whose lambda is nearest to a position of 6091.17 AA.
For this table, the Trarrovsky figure 116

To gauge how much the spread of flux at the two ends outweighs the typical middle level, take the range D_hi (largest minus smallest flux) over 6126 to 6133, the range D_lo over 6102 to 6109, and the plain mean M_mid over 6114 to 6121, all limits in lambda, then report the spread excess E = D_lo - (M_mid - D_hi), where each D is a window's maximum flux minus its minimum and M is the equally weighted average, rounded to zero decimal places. -142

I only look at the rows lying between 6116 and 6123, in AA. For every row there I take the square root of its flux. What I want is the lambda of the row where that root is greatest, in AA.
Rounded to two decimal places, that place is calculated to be 6117.88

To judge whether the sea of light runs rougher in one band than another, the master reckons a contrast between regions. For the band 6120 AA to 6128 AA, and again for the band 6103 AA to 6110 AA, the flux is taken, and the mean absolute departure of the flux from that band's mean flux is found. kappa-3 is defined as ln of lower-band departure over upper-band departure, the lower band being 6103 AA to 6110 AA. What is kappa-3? 1.3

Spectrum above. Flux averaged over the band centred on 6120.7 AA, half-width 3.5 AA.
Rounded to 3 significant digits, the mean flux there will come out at 227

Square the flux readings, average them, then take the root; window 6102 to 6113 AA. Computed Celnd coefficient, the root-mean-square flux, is 217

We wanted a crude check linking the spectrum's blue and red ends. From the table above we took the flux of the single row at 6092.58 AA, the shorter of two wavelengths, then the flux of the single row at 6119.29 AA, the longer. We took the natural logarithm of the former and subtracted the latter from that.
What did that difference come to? -224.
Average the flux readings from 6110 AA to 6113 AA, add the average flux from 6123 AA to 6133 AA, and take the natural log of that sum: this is 6.084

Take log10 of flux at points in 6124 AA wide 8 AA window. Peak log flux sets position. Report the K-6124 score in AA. 6122.11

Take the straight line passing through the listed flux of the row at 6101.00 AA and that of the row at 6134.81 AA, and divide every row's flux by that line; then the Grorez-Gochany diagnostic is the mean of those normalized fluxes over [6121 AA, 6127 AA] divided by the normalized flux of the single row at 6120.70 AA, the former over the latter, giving 0.99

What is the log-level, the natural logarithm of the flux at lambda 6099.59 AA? 5.42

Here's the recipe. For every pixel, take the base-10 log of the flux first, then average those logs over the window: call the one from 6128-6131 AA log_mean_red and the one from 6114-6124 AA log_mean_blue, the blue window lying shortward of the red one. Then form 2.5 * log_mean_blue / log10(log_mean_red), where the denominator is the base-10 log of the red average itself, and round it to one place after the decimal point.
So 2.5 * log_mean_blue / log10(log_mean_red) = 15.9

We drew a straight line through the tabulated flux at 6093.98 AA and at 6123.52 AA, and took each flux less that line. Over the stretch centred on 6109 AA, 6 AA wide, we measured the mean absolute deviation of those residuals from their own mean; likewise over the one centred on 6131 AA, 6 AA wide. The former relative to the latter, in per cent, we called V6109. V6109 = 74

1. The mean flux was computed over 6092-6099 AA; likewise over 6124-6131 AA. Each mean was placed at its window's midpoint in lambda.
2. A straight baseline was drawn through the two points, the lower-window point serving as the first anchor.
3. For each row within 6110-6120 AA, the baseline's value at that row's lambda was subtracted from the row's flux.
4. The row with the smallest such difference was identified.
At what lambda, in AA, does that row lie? 6115.06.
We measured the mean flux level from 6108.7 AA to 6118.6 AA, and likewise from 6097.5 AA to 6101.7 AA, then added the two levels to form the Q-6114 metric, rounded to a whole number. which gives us 439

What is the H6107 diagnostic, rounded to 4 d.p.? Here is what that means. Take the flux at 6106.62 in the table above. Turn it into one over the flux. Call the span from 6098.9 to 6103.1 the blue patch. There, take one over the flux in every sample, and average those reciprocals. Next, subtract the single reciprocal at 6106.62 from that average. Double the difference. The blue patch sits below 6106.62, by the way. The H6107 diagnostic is -0.0017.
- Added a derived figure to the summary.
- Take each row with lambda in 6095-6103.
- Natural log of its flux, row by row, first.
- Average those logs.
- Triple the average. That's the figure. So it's 16.21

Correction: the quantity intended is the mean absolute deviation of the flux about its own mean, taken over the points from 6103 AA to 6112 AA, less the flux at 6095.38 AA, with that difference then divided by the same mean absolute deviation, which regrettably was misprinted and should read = -18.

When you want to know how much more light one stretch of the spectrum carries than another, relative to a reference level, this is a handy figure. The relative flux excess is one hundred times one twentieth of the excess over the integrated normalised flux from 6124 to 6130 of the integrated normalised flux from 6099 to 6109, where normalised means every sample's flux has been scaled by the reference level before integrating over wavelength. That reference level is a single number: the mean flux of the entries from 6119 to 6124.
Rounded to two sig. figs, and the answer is 19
